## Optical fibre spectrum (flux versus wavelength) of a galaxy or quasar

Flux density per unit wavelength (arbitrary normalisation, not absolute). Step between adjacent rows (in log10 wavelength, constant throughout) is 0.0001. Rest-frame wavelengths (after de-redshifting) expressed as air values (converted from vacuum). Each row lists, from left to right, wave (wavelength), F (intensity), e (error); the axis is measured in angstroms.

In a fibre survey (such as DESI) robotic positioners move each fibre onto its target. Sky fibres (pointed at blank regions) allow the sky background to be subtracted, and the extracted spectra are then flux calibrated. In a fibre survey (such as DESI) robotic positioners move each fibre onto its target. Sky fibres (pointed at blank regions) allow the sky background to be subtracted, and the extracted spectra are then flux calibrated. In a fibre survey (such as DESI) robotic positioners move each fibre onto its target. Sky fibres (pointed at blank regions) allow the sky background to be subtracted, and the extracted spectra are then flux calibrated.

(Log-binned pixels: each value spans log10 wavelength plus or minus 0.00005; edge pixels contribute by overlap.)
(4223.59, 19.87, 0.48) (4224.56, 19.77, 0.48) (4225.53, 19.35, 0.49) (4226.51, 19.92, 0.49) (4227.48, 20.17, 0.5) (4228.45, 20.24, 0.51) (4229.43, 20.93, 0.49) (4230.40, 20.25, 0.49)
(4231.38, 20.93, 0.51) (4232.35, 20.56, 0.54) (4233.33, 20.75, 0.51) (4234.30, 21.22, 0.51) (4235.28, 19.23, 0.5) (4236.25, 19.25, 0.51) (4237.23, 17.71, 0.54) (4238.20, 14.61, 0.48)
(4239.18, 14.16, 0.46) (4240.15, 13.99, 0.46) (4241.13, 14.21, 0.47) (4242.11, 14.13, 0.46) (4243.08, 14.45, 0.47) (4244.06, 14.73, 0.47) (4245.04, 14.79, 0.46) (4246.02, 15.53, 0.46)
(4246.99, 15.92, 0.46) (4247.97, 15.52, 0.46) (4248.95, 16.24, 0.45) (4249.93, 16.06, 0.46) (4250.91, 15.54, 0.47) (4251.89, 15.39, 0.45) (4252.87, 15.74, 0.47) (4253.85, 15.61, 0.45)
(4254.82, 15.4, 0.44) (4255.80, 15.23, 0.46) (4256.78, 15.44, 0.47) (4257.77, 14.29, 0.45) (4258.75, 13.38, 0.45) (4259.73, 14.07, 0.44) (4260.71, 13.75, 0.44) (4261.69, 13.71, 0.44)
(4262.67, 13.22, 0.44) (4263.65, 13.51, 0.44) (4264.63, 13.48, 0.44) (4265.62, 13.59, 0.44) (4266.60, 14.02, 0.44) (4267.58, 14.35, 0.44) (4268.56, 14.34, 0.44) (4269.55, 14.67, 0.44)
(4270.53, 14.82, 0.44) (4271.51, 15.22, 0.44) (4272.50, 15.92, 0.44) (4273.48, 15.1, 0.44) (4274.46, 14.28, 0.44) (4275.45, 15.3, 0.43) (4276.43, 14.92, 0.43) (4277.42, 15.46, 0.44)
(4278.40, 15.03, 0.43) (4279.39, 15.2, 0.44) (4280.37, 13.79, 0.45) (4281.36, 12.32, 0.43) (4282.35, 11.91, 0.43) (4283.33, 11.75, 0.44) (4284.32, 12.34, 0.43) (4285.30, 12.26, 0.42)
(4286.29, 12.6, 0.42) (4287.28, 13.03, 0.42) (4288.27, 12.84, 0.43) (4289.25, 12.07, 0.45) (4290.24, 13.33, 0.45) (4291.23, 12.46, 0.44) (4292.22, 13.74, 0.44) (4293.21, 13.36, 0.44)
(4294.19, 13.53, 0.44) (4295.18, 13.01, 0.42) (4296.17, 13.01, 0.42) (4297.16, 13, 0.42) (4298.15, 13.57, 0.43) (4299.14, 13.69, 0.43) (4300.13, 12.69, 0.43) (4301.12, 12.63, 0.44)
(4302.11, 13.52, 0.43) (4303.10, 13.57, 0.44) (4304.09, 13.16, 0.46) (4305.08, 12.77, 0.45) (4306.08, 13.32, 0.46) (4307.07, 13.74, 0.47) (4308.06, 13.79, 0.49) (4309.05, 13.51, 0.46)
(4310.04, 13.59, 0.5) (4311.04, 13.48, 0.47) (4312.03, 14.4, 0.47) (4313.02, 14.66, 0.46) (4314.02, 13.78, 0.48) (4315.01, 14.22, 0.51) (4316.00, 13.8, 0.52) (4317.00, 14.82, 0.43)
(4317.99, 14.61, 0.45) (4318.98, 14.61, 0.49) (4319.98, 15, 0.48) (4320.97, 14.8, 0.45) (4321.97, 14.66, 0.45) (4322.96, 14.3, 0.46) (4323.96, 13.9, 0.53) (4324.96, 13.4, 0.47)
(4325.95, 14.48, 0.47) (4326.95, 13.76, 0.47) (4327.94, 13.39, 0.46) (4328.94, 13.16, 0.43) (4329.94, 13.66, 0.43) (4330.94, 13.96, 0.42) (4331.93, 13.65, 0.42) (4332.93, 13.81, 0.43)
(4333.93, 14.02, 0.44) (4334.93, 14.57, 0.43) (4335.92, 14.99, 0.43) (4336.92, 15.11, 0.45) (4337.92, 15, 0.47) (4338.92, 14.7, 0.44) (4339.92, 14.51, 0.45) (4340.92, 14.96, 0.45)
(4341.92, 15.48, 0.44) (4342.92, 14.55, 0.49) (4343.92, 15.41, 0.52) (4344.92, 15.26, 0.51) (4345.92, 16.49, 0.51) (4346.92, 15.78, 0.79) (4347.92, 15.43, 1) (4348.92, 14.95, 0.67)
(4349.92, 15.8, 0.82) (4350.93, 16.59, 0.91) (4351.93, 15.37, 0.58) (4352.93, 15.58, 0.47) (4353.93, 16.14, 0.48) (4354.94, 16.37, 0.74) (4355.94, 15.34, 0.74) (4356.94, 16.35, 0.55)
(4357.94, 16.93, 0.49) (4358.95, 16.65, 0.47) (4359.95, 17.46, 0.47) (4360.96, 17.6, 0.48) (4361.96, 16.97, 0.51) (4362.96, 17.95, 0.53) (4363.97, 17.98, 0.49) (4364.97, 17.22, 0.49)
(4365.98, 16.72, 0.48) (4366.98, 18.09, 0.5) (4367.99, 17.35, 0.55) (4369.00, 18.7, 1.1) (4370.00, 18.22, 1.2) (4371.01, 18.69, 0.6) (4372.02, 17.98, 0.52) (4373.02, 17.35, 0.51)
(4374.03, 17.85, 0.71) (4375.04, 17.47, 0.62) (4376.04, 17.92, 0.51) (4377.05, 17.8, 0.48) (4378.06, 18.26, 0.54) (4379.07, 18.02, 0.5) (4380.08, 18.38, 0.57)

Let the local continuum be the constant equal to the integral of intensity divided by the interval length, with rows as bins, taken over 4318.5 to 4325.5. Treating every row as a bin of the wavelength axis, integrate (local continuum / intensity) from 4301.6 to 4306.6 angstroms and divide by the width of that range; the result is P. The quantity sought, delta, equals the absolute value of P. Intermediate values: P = 1.08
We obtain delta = 1.08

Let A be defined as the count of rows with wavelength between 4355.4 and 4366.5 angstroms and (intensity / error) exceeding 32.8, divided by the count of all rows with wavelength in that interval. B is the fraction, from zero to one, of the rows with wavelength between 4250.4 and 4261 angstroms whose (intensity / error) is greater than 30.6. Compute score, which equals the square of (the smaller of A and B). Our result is 0.669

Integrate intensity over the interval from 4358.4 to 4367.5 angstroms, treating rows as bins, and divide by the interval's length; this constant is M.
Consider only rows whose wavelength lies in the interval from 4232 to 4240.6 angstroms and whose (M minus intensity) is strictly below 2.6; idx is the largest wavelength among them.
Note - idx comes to 4237.23 angstroms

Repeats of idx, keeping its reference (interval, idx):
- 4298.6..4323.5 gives 4320.97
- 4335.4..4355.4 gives 4354.94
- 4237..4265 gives 4256.78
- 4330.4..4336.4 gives 4335.92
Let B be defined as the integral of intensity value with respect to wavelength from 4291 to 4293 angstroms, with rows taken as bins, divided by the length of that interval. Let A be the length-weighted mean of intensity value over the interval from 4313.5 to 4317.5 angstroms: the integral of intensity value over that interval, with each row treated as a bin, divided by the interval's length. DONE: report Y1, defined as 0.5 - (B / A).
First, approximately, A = 14.2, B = 13.2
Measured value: -0.43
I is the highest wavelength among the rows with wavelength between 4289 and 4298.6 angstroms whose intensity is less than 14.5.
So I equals 4298.15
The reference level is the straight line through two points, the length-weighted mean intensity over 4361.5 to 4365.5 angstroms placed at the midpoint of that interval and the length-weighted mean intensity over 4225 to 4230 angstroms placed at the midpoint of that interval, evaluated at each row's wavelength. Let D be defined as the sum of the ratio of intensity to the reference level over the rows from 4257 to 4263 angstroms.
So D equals 4.23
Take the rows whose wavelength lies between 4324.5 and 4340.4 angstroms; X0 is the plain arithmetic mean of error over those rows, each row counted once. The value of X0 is 0.444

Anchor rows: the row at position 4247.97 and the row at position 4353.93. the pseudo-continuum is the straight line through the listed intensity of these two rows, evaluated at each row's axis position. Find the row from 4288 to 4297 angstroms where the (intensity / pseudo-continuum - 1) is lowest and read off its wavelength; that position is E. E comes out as 4289.25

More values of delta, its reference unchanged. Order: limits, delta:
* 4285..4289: 1.14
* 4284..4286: 1.17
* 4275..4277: 0.95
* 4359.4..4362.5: 0.83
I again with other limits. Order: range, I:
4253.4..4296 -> 4295.18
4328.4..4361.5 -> 4333.93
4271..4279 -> 4274.46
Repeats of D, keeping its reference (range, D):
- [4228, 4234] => 6.17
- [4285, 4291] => 4.01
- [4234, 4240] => 5.32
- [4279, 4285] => 4.05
